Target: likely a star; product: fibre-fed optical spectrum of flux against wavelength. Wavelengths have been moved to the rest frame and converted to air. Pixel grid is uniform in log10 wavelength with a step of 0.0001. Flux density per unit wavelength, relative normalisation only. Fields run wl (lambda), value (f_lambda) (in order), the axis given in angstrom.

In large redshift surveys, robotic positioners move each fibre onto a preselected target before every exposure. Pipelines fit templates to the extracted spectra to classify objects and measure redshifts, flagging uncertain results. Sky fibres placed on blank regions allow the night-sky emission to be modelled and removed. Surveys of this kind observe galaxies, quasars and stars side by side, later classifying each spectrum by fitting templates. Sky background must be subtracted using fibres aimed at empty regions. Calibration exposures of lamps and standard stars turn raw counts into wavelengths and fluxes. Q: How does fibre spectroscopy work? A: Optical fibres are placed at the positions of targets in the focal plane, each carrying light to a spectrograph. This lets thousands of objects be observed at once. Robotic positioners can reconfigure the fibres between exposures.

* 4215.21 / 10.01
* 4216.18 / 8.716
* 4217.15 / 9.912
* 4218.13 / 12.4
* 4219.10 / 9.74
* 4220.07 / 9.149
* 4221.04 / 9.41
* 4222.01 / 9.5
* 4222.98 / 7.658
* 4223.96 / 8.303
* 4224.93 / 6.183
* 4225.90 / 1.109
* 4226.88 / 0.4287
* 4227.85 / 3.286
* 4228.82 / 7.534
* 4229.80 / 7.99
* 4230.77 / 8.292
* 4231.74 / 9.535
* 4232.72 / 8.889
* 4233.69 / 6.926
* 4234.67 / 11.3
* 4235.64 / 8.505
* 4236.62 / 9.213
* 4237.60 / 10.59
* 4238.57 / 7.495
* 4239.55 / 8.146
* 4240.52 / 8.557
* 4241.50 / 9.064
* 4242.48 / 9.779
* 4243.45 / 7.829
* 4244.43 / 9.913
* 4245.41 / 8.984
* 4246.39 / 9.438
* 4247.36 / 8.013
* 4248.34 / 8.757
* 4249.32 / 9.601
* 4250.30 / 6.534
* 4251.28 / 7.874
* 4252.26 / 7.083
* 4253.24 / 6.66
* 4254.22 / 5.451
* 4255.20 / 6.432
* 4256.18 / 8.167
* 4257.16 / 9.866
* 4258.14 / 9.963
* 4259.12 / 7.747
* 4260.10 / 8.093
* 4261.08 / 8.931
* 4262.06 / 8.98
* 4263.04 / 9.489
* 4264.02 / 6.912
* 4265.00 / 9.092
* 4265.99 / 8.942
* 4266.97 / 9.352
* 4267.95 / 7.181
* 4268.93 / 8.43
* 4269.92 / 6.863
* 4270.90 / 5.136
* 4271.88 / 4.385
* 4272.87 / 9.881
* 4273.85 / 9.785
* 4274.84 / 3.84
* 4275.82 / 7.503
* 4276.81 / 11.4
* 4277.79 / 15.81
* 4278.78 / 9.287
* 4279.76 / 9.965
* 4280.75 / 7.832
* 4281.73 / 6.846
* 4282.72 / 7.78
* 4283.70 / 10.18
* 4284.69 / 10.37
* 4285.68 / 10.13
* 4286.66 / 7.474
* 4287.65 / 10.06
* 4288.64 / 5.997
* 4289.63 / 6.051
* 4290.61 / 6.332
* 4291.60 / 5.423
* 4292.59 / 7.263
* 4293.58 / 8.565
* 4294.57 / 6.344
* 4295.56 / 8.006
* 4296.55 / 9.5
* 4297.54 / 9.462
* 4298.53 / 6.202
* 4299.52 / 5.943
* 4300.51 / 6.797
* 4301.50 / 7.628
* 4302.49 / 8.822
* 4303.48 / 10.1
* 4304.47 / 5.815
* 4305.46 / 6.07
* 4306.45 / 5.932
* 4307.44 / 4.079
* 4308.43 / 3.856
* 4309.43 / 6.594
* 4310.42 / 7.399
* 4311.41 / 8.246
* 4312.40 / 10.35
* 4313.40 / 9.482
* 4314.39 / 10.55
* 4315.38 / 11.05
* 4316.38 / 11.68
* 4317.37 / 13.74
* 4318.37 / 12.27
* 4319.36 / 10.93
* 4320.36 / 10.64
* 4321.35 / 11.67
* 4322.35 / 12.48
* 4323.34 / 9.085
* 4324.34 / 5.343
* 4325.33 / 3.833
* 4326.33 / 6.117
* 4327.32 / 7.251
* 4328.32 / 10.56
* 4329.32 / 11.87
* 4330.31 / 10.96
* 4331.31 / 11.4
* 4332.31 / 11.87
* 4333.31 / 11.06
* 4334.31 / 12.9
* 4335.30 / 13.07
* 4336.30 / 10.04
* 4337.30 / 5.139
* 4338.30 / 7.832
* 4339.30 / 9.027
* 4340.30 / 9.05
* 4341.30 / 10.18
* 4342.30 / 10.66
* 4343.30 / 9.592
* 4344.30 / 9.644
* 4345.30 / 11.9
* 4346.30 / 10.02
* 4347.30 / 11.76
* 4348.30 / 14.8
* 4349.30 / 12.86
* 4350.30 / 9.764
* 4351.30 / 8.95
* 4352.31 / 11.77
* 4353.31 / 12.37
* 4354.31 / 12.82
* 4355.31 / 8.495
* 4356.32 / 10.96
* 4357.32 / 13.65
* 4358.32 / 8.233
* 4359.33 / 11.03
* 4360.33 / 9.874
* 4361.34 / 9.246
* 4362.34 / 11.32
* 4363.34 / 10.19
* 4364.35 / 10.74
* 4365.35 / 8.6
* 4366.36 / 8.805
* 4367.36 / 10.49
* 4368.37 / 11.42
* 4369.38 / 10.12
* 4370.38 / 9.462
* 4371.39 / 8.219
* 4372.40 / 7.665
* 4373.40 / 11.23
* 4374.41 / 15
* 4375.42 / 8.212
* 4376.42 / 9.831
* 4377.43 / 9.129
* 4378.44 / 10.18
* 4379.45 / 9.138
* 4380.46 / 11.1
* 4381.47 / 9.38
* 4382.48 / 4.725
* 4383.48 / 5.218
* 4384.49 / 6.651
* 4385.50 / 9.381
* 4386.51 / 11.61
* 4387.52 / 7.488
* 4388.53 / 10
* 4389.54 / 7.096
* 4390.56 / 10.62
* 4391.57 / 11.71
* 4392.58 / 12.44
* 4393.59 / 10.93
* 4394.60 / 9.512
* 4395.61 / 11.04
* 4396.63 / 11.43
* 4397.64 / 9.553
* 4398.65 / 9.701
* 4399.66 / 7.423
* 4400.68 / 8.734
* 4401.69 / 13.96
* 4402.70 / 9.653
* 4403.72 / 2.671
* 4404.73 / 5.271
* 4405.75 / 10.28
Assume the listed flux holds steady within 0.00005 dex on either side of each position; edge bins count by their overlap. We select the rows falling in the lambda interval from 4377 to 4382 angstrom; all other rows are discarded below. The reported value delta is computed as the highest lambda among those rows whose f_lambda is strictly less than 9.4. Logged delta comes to 4381.47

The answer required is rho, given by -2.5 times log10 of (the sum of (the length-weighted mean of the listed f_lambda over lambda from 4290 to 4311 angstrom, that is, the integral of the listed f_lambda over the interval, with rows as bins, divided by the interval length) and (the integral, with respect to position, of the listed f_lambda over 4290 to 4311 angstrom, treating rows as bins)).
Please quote -5.46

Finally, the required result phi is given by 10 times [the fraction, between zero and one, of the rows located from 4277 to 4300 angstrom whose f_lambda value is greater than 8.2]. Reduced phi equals 4.3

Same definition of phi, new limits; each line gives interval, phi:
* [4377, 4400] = 7.4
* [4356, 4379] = 9.6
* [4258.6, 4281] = 5.7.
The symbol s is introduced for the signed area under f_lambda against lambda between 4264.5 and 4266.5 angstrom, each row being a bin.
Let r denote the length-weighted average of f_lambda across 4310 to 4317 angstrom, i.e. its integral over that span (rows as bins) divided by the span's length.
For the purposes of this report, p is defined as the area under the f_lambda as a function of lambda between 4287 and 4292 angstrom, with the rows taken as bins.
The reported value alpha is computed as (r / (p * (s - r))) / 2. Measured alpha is 0.018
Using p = 34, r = 9.9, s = 18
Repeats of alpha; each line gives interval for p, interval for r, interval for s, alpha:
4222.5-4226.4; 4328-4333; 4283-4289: 0.006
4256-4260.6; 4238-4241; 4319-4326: 0.002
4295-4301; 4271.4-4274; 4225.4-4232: 0.003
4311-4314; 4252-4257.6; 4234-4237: 0.006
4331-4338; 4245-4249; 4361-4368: 0.001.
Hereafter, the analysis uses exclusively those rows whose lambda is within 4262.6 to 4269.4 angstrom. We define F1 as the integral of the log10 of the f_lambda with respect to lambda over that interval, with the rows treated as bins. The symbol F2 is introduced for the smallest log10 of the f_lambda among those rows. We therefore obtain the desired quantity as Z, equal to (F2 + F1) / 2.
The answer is 3.6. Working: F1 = 6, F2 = 0.8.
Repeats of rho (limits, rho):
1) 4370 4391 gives -5.75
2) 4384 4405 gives -5.79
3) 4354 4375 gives -5.89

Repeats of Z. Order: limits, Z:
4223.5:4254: 12.6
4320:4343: 11.4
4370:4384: 7.0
